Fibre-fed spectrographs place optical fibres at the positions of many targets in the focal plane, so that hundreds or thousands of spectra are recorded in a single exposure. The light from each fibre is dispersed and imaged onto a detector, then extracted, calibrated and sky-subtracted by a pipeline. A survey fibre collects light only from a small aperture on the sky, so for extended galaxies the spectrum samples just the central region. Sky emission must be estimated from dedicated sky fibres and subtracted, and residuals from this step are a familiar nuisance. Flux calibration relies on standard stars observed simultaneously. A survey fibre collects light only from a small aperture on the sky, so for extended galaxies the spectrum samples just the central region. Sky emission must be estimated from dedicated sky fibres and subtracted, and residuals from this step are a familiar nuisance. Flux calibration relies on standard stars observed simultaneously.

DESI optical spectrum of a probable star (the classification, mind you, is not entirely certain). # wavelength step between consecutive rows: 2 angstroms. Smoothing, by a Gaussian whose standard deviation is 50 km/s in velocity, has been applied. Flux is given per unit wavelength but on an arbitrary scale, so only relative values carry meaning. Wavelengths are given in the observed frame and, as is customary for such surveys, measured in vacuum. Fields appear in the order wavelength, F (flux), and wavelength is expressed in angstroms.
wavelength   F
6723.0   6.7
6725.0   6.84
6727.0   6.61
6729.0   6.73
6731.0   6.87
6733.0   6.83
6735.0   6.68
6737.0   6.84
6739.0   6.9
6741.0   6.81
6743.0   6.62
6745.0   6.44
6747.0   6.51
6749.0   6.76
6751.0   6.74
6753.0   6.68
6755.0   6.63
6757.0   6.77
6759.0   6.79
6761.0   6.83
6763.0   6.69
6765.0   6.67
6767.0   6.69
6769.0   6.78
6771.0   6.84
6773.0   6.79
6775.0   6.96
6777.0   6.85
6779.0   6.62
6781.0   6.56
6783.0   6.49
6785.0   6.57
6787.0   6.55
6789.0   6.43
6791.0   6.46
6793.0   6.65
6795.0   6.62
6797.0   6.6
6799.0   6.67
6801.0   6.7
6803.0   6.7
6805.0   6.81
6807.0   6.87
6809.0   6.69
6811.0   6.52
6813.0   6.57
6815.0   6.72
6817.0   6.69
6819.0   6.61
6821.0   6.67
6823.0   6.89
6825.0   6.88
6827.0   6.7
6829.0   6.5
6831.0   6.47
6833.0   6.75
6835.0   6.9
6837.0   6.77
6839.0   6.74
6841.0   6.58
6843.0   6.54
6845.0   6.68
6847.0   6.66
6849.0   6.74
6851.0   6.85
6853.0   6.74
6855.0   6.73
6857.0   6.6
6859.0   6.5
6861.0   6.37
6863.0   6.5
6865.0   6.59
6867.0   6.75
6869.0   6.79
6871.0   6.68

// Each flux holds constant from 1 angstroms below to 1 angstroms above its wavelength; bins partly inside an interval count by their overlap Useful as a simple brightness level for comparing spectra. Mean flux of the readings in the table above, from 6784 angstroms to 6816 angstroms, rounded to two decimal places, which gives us 6.63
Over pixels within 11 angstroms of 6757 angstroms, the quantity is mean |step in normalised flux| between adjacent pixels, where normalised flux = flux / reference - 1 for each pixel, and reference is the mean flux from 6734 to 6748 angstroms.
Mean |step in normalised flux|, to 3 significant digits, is 0.0114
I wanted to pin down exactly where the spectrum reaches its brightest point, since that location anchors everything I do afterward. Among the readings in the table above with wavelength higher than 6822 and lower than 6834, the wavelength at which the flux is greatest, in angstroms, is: 6823.0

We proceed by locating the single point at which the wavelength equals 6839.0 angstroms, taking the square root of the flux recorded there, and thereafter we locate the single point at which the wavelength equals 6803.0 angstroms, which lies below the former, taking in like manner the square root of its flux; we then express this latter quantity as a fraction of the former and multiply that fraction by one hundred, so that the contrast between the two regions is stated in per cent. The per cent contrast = 100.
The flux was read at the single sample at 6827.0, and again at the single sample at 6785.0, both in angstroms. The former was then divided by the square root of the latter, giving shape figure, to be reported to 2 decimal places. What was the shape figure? 2.61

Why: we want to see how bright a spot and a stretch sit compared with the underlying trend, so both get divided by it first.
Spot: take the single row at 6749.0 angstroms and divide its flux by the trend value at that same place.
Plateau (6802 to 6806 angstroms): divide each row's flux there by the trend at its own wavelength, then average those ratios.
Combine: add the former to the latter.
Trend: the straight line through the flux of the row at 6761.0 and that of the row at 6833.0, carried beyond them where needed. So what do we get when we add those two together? 1.98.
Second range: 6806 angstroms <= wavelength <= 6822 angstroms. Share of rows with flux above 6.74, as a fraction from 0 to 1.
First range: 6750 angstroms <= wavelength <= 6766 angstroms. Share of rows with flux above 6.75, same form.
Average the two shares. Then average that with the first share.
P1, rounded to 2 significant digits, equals 0.31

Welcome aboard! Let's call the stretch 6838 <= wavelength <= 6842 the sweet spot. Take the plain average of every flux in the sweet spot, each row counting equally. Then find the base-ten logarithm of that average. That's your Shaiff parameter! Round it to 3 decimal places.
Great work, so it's 0.823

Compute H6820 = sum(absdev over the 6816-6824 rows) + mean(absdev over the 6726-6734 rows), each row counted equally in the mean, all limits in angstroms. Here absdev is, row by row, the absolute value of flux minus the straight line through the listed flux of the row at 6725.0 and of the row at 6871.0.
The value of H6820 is 0.49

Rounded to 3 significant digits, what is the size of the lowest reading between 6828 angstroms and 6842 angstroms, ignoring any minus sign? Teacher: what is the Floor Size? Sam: 6.47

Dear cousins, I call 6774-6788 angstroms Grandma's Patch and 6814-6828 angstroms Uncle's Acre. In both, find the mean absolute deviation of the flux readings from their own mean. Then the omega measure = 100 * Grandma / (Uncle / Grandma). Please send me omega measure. 24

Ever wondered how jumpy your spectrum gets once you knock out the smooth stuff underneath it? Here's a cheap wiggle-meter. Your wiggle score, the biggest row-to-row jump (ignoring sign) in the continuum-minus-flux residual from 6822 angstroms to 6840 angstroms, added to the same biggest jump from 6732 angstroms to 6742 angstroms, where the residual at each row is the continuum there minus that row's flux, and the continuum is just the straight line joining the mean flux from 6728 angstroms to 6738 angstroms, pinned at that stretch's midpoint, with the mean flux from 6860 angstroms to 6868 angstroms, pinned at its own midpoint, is 0.45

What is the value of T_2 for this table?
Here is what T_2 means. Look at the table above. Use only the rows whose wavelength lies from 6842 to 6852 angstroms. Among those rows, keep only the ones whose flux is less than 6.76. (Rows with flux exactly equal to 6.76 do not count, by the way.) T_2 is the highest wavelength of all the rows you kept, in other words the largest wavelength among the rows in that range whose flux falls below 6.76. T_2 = 6849.0 angstroms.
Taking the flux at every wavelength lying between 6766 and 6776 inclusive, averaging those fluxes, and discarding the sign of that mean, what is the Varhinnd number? 6.812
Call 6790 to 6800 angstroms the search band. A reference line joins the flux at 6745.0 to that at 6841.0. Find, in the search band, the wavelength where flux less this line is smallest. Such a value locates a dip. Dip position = 6791.0 angstroms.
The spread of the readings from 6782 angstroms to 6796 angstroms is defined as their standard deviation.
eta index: 0.08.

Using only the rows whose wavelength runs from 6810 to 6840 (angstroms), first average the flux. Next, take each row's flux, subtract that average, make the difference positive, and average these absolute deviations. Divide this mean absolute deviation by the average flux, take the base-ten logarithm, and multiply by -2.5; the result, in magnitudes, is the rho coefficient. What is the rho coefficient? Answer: 4.47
